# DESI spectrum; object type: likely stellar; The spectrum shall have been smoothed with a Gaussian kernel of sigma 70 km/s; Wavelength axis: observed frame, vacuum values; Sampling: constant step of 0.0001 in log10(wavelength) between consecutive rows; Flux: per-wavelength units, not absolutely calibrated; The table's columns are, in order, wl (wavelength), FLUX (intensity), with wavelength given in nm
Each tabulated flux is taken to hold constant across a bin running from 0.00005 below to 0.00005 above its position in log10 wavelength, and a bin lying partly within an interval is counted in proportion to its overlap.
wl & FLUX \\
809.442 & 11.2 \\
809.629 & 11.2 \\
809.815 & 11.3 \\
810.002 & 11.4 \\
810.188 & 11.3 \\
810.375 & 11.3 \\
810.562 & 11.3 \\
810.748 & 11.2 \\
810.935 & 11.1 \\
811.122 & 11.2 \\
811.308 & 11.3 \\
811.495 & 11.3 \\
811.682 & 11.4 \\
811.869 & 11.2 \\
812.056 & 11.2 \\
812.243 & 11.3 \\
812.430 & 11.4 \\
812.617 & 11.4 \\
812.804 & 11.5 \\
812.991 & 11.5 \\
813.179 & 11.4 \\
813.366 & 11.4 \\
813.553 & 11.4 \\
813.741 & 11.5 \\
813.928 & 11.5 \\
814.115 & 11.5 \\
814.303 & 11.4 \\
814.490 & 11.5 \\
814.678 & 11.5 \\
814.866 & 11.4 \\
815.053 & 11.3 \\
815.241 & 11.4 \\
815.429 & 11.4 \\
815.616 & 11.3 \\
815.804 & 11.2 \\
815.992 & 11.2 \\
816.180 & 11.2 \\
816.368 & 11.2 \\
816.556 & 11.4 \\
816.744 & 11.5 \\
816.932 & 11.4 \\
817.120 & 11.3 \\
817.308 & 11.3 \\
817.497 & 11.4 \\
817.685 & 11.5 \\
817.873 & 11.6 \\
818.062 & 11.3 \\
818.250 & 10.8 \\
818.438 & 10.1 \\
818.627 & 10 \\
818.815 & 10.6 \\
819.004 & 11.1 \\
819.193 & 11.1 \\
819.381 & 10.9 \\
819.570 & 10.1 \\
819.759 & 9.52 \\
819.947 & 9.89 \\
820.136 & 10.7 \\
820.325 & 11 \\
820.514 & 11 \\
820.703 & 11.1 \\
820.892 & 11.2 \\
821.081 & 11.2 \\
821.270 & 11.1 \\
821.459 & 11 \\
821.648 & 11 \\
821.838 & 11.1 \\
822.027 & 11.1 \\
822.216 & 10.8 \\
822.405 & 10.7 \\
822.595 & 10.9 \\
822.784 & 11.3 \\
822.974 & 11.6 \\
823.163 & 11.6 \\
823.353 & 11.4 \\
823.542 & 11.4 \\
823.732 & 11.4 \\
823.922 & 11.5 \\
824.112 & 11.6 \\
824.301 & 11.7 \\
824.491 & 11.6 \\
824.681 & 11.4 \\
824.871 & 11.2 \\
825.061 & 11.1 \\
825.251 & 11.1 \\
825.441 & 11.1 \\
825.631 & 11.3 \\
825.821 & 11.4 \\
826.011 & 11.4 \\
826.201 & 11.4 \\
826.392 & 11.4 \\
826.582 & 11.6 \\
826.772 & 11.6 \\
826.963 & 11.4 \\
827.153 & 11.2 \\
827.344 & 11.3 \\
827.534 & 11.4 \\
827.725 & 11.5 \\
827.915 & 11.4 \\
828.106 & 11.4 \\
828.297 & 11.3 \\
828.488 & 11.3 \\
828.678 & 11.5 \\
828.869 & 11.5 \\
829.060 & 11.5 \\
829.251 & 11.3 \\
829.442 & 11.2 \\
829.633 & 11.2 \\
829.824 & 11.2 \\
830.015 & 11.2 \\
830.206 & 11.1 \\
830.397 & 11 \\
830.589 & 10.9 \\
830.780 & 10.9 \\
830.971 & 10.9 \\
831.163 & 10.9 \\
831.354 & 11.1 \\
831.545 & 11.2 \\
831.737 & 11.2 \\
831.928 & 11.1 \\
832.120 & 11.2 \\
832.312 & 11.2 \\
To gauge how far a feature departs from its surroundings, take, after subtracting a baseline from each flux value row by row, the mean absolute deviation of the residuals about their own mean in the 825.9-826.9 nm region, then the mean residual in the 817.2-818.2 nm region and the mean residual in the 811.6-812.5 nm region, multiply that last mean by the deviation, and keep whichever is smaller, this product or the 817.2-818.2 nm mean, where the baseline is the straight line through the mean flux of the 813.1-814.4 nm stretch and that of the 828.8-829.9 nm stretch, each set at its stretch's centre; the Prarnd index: 0.0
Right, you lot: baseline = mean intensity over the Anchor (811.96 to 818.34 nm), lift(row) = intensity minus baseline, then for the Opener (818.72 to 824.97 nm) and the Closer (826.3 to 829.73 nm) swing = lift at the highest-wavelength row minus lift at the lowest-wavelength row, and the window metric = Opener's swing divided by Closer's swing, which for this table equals -3.0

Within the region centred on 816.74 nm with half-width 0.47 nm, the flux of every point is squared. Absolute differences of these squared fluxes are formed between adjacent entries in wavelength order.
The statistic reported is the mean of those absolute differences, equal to 2.8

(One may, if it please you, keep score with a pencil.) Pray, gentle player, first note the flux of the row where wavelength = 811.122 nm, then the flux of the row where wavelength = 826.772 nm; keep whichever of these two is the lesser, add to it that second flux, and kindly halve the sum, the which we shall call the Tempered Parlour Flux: 11.40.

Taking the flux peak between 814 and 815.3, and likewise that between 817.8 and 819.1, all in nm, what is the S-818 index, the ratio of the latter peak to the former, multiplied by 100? 101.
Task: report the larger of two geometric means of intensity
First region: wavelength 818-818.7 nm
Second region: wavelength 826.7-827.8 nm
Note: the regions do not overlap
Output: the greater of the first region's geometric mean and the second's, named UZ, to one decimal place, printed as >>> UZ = 11.4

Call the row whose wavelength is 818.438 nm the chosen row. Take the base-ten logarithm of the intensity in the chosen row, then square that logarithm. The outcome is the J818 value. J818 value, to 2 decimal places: 1.01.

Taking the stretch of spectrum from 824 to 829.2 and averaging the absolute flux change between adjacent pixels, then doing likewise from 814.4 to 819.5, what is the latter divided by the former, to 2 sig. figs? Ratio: 1.8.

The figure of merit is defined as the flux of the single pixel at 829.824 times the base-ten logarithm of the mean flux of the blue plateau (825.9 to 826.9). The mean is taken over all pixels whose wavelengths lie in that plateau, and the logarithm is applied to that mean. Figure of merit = 11.9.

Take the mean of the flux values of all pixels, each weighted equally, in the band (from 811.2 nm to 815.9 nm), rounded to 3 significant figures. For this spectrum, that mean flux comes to 11.4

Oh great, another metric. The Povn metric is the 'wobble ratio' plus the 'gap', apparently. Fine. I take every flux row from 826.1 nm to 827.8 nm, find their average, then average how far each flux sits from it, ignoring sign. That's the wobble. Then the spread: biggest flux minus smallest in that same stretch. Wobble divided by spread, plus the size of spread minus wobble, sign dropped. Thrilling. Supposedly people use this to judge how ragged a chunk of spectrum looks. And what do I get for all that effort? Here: 0.544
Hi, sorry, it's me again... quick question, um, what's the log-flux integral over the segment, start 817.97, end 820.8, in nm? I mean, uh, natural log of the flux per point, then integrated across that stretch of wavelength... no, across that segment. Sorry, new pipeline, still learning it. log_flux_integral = 6.68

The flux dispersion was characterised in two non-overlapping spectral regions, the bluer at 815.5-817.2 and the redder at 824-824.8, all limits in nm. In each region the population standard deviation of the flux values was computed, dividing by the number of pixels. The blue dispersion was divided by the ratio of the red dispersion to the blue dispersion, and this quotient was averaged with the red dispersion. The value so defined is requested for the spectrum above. 0.11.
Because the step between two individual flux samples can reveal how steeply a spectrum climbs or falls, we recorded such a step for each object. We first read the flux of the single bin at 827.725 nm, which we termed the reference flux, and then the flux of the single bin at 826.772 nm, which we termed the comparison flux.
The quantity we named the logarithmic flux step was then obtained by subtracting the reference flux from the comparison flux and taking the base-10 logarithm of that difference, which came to -1.00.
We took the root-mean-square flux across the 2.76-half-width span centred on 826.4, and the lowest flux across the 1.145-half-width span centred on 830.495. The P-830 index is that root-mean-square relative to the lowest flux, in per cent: 104.6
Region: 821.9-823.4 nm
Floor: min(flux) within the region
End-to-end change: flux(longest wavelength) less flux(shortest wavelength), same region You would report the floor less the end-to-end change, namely 10.4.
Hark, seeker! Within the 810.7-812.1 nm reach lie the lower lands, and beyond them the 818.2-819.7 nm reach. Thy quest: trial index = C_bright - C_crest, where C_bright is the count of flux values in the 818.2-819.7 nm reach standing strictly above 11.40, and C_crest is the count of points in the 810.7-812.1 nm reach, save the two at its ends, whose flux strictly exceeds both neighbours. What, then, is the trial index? -1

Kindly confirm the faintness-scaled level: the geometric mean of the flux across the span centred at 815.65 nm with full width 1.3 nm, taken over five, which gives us 2.26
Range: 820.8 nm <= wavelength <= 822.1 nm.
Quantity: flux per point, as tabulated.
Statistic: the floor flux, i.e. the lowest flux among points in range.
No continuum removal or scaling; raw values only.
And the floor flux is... 11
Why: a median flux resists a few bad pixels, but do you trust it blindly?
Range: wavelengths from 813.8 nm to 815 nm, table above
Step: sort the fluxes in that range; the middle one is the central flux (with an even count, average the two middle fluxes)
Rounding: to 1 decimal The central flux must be 11.5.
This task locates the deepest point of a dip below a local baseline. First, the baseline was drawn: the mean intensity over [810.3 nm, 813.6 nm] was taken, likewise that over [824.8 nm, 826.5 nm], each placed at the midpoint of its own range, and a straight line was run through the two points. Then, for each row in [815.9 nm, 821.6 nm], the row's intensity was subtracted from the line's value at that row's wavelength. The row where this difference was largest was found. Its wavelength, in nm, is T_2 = 819.759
